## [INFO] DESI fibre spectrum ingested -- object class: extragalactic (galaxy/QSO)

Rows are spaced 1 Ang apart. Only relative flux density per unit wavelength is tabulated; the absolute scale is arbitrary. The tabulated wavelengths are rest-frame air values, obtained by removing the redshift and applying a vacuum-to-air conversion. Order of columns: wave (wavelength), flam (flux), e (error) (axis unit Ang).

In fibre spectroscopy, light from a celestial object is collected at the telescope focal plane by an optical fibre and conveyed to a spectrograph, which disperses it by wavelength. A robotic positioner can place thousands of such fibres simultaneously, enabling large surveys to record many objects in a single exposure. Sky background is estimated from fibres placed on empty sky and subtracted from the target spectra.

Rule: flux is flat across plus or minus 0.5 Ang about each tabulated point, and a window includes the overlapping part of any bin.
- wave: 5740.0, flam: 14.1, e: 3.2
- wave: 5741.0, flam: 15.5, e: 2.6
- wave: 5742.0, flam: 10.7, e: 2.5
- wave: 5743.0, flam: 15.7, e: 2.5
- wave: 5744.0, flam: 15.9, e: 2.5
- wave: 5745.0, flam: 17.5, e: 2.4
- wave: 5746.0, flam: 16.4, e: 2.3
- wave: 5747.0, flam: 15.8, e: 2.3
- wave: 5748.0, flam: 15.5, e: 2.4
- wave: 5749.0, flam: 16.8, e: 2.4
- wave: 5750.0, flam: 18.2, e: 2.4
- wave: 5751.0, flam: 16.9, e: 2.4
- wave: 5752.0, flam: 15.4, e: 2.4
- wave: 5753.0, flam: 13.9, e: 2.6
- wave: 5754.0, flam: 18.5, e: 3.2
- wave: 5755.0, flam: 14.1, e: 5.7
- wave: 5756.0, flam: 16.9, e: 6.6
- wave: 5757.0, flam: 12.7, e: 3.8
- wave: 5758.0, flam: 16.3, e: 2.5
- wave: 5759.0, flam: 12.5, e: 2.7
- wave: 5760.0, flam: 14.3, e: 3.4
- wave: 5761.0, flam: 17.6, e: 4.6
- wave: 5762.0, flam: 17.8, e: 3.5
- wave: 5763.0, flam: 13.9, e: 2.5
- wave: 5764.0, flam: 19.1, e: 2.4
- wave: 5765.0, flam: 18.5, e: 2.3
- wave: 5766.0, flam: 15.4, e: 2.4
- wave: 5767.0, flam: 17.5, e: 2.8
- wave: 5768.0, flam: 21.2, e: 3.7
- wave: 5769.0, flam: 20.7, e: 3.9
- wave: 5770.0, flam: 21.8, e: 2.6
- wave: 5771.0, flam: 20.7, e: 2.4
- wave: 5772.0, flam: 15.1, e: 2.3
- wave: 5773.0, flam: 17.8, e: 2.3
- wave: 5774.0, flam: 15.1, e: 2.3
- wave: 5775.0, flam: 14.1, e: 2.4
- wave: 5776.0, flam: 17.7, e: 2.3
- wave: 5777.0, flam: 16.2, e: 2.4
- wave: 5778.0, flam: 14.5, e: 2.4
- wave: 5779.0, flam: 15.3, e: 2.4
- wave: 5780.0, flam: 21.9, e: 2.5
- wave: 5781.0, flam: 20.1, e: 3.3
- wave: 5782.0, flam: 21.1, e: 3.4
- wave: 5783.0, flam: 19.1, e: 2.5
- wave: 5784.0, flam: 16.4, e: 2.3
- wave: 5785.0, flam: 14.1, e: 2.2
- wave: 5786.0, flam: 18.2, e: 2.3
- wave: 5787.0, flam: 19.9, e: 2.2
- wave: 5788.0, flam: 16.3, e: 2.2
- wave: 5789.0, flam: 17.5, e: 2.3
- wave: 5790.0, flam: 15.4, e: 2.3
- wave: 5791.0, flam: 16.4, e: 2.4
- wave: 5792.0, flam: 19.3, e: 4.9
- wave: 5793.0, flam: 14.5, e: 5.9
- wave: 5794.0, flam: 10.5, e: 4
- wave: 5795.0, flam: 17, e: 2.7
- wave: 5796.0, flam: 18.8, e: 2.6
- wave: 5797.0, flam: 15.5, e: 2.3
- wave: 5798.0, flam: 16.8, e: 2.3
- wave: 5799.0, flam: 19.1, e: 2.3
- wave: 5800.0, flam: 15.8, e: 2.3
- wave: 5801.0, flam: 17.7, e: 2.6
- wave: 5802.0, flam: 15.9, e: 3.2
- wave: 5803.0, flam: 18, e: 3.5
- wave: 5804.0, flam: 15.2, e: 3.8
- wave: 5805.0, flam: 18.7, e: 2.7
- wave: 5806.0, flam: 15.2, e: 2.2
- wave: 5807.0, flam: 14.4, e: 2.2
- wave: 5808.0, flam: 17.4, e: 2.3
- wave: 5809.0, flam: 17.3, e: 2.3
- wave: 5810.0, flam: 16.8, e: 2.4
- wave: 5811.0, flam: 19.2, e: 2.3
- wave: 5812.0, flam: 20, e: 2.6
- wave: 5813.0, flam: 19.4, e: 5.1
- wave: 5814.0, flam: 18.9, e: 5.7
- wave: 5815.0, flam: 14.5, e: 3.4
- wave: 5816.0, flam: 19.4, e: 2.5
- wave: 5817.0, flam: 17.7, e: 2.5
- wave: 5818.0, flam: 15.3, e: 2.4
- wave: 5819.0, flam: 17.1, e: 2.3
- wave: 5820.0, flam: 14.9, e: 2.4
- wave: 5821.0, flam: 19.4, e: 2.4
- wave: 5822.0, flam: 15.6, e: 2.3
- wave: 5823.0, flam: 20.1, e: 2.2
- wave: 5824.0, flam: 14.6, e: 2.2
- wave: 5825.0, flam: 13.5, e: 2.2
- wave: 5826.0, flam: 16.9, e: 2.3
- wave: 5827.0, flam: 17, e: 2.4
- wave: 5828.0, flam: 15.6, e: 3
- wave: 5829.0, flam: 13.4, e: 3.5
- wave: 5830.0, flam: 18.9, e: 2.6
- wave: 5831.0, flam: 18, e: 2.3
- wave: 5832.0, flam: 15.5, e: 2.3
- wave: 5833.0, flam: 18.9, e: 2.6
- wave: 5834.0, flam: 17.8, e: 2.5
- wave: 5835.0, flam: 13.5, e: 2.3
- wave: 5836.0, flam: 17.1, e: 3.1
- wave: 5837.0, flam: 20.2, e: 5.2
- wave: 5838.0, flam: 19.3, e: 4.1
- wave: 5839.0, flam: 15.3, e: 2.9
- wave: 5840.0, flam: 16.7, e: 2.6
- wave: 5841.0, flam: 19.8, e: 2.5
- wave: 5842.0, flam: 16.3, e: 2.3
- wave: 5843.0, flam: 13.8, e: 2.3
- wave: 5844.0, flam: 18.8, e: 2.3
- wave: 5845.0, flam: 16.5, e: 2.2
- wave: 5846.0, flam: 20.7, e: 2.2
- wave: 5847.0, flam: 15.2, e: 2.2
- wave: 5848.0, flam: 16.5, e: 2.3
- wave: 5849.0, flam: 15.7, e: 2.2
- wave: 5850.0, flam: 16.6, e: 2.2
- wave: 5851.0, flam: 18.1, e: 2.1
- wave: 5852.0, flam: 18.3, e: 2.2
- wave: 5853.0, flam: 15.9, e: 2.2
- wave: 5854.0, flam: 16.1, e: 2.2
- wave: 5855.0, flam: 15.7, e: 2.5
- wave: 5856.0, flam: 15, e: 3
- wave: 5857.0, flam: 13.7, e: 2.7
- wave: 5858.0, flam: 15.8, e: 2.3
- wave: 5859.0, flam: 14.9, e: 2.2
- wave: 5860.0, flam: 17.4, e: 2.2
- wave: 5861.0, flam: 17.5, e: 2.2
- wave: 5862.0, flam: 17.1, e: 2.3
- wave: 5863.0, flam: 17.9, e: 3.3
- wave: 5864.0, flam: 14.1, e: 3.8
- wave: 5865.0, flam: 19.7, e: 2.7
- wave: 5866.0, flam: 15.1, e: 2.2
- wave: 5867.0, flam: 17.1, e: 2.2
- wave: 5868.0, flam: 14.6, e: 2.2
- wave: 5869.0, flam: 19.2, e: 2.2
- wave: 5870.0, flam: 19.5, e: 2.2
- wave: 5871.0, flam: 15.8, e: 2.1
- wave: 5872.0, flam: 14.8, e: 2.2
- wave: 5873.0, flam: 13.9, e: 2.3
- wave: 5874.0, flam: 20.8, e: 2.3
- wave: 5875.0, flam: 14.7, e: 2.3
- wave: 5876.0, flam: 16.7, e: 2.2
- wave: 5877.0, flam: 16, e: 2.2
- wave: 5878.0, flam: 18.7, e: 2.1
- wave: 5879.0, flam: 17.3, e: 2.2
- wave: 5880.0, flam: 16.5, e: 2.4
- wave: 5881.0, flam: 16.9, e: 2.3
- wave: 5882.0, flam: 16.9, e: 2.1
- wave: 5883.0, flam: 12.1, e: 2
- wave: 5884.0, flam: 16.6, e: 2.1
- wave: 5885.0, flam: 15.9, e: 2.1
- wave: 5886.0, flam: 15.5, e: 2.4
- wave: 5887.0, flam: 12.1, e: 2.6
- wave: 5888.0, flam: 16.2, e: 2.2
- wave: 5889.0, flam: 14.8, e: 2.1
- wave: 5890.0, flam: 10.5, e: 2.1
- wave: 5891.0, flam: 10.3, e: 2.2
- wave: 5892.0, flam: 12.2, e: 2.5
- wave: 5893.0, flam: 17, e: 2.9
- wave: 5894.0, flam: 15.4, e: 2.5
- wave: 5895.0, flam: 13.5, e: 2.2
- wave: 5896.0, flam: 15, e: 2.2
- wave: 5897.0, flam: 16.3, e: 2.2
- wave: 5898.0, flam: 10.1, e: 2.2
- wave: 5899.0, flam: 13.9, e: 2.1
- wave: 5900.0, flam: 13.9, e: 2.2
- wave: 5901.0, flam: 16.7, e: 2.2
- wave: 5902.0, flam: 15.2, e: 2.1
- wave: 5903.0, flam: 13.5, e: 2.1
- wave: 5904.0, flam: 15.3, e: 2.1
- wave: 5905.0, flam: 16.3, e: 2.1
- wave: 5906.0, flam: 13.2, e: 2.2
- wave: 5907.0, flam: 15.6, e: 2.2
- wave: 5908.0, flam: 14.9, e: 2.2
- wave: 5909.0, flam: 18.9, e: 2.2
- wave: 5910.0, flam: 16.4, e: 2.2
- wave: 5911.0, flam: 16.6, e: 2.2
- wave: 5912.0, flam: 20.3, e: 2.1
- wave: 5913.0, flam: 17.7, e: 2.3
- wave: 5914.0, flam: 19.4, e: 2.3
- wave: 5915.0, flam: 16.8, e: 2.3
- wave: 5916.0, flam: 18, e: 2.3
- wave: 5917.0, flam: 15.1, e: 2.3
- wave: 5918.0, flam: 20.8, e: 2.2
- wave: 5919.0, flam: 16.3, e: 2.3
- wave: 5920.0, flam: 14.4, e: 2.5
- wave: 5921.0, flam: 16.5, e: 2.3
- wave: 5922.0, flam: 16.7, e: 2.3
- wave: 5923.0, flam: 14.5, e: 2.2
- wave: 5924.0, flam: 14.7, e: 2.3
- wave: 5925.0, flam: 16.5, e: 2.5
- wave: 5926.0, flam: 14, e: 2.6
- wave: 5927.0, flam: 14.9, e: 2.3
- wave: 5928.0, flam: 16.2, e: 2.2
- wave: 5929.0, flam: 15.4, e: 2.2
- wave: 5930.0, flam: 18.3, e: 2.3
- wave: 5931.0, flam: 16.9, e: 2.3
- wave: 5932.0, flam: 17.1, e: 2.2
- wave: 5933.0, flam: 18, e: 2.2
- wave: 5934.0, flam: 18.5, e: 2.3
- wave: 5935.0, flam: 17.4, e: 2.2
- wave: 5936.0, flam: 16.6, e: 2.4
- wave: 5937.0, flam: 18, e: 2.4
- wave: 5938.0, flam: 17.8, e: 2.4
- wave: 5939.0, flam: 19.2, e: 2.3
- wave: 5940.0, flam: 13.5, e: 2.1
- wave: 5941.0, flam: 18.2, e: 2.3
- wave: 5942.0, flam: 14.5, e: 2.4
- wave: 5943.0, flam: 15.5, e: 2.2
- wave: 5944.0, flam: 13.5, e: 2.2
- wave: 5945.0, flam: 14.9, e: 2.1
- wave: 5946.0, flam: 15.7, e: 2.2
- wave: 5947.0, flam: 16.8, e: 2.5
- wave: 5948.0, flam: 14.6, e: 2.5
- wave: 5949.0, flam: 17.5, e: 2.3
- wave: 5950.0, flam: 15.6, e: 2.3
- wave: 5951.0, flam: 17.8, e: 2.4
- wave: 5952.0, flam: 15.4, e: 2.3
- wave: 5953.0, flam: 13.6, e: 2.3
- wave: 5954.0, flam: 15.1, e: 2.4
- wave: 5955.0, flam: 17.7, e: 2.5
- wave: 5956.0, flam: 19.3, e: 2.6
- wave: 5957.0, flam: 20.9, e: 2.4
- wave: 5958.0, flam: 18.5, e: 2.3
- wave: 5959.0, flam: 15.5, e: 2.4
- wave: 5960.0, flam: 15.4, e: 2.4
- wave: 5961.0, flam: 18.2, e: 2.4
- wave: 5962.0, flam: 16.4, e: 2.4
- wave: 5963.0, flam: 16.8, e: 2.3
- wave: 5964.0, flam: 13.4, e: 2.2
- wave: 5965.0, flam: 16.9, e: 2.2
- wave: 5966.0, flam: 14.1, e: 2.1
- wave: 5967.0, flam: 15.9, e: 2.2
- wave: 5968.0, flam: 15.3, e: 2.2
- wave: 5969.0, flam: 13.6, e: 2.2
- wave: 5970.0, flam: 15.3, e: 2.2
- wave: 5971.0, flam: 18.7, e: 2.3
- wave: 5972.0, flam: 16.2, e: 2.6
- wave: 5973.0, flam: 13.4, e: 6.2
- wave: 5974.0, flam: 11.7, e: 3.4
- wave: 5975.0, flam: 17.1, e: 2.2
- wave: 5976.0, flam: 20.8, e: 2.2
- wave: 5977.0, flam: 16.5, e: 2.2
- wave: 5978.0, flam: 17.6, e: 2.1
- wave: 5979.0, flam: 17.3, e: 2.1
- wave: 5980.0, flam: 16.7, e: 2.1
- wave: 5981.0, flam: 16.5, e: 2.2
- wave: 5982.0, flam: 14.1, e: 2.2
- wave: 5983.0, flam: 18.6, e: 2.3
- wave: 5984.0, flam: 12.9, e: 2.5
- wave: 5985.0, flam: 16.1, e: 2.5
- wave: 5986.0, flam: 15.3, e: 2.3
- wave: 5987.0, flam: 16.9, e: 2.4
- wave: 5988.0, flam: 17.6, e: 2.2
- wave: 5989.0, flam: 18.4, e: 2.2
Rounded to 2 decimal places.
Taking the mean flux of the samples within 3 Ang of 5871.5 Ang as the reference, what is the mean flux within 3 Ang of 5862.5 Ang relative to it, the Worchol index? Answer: 1.00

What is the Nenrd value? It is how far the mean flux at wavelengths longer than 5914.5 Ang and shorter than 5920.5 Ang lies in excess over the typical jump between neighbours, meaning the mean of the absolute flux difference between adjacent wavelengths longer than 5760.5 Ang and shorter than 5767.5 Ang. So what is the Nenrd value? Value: 14.4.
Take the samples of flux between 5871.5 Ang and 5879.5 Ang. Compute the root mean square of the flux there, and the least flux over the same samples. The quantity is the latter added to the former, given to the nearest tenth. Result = 30.7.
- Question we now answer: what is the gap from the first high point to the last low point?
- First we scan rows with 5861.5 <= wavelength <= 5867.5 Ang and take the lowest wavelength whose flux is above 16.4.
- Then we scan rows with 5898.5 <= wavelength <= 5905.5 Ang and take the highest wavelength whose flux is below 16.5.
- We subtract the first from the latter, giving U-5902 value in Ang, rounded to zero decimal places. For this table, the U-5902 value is 43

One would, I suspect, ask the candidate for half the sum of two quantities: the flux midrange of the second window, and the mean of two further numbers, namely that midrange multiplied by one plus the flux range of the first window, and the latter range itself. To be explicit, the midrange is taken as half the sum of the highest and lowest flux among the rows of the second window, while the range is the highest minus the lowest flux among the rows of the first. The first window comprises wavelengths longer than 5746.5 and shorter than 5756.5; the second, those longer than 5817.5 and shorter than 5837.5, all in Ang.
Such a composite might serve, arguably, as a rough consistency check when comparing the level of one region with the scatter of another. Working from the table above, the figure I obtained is 33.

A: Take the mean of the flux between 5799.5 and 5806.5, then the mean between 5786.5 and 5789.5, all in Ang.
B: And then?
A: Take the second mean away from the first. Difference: -1.3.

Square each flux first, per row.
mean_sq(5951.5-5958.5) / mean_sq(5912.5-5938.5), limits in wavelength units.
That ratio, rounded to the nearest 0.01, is 1.06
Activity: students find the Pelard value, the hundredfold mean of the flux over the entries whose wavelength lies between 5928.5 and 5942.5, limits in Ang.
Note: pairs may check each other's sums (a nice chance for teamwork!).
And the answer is 1710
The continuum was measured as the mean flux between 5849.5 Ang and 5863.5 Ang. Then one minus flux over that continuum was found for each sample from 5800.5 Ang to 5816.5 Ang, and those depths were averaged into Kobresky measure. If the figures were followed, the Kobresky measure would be -0.058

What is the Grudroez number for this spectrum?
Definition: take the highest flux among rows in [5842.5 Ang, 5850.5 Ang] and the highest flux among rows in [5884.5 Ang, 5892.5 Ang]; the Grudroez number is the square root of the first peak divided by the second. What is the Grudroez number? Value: 1.13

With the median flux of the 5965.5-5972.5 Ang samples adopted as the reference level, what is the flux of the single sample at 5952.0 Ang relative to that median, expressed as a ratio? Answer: 1.01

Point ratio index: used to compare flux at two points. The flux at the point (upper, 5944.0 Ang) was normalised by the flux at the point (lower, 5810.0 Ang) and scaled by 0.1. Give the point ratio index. 0.080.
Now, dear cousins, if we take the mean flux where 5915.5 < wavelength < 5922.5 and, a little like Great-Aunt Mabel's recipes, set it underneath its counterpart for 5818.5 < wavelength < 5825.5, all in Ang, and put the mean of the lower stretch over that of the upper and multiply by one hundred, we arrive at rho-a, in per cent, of 98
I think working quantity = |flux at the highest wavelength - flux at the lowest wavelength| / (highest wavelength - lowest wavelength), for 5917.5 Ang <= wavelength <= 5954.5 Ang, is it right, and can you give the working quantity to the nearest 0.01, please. 0.16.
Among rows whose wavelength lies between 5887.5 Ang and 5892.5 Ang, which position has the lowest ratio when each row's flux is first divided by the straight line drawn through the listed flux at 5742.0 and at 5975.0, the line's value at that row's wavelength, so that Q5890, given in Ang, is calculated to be 5891.0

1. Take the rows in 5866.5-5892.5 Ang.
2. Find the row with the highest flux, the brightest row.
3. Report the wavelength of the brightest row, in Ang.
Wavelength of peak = 5874.0 Ang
